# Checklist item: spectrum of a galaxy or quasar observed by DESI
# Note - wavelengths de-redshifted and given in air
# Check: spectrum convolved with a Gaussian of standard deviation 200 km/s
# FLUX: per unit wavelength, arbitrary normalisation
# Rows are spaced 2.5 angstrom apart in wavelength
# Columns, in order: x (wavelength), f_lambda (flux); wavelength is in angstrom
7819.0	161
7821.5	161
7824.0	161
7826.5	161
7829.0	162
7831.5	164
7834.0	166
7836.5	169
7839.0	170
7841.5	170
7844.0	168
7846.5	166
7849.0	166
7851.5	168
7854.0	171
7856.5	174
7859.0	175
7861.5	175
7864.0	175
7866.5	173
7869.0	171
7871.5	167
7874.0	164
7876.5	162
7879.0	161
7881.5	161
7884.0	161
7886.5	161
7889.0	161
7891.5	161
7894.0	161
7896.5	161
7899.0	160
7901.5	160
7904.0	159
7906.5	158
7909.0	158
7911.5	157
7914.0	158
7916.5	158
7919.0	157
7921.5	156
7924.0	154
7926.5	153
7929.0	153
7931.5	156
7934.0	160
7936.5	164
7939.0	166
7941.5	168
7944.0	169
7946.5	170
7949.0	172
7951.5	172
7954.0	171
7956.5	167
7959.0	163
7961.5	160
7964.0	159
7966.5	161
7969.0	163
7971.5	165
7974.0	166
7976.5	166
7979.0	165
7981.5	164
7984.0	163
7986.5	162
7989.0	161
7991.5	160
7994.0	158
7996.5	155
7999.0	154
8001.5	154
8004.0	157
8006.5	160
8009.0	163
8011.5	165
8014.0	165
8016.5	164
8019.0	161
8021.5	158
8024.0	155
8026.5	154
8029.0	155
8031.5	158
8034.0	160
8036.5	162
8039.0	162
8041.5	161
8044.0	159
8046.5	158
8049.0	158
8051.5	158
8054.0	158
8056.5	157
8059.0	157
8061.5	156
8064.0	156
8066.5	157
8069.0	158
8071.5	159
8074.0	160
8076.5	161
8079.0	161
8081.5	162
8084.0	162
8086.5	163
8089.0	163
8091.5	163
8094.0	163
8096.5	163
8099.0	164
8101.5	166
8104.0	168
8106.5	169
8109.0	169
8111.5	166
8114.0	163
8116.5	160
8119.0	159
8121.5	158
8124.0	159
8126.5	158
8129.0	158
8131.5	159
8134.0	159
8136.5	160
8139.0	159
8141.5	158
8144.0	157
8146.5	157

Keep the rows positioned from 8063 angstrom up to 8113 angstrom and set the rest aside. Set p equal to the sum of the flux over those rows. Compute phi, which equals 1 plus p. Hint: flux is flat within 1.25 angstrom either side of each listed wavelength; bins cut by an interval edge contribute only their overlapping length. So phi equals 3254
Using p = 3253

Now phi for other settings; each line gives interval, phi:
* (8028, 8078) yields 3171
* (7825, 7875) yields 3376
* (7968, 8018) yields 3231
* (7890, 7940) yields 3171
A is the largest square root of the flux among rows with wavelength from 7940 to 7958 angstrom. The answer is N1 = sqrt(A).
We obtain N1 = 3.62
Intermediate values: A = 13.1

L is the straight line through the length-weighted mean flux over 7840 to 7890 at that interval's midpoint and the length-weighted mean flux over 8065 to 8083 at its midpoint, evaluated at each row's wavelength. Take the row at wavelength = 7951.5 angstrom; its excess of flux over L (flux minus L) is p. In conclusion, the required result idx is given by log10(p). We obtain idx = 0.9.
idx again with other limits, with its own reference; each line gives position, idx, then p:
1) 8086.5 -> 0.6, 3.8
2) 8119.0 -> 0.0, 1.0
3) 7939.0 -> 0.1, 1.2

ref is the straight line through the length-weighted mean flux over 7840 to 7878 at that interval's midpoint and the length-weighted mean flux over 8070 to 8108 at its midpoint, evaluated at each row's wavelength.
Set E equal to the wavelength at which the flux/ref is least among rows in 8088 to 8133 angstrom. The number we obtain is 8121.5 angstrom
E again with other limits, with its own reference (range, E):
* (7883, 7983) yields 7926.5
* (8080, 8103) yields 8081.5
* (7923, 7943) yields 7926.5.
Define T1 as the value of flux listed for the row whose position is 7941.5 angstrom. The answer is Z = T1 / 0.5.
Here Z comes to 336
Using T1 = 168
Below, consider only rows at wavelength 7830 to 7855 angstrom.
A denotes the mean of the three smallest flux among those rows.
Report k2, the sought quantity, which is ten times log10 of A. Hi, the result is 22.2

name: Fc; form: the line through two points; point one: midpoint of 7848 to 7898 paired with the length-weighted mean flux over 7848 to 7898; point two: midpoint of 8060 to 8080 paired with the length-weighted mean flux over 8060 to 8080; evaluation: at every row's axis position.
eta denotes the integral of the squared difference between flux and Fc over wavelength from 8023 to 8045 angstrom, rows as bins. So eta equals 266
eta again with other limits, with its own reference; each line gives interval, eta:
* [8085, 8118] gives 2051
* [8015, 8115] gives 2538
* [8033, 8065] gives 101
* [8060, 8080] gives 93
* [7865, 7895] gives 637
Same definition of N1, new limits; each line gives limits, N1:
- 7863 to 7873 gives 3.64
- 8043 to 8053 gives 3.55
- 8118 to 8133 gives 3.55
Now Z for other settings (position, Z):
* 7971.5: 330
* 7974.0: 332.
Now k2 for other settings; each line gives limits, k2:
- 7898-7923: 21.9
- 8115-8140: 22.0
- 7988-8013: 21.9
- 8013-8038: 21.9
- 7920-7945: 21.9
